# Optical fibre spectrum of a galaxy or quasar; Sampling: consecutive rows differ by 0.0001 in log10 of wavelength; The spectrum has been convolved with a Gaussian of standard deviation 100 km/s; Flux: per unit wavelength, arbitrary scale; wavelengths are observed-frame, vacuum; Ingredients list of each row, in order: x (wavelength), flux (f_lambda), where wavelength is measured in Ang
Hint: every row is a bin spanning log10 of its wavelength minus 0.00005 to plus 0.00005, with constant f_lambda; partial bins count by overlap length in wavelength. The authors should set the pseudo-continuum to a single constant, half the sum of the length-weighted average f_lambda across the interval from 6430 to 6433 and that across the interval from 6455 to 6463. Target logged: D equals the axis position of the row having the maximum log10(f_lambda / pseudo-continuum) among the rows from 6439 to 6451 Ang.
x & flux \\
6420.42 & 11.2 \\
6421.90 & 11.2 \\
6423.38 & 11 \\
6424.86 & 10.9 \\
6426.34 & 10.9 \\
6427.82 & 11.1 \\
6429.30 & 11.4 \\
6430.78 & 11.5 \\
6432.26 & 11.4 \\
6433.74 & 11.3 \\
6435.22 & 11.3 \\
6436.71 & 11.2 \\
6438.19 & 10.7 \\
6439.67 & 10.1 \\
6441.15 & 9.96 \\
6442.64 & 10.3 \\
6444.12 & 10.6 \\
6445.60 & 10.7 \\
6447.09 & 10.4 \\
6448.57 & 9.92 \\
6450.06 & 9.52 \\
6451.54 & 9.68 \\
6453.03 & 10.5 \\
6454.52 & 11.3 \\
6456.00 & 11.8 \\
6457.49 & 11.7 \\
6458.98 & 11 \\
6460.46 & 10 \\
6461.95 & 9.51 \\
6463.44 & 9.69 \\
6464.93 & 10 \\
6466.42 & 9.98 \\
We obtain 6445.60 Ang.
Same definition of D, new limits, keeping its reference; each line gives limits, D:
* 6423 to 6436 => 6430.78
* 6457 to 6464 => 6457.49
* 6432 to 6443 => 6432.26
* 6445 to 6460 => 6456.00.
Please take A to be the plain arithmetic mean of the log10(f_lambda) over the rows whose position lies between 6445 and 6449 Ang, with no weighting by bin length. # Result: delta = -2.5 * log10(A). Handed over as -0.02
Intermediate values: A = 1.01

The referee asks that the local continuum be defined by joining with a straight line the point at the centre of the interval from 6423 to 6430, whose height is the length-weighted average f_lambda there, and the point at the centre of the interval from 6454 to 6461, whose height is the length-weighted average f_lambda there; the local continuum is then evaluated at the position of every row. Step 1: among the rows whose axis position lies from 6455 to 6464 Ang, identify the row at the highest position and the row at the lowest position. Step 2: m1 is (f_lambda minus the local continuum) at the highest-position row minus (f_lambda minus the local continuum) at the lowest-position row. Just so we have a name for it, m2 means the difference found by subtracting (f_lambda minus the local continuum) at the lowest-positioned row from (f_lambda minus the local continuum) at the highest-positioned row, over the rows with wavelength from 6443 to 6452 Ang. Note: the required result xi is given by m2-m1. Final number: 1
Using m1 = -2.1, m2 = -1.0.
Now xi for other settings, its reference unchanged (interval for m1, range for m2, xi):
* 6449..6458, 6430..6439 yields -3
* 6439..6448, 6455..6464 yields -2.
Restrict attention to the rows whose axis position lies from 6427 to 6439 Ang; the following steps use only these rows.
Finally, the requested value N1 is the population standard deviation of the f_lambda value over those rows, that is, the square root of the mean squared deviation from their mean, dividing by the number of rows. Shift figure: 0.23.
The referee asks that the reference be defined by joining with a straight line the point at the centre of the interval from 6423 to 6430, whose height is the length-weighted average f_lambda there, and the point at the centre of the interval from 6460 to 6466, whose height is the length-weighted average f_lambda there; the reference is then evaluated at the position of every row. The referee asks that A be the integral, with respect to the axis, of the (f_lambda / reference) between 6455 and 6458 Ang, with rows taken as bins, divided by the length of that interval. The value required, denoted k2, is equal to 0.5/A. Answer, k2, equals 0.427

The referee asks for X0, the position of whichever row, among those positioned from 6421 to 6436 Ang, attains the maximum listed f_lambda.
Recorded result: 6430.78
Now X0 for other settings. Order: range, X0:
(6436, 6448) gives 6436.71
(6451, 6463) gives 6456.00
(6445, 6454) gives 6445.60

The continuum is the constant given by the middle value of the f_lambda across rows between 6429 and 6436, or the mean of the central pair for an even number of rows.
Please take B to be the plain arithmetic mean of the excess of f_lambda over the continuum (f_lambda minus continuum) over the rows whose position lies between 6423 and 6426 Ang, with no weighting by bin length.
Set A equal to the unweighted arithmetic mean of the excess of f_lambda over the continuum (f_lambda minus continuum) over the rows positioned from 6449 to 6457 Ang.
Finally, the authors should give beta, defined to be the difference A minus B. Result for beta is -0.39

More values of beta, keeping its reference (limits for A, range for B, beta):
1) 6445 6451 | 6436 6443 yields -0.32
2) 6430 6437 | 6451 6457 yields 0.52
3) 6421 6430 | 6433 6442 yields 0.32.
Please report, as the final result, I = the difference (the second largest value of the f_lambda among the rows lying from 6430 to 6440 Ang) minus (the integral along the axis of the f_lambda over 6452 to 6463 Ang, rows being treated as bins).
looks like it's -107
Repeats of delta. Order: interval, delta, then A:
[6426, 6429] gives -0.04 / 1.04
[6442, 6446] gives -0.02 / 1.02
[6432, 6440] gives -0.04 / 1.04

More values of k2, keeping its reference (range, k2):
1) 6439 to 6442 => 0.527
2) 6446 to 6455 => 0.501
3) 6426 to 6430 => 0.493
